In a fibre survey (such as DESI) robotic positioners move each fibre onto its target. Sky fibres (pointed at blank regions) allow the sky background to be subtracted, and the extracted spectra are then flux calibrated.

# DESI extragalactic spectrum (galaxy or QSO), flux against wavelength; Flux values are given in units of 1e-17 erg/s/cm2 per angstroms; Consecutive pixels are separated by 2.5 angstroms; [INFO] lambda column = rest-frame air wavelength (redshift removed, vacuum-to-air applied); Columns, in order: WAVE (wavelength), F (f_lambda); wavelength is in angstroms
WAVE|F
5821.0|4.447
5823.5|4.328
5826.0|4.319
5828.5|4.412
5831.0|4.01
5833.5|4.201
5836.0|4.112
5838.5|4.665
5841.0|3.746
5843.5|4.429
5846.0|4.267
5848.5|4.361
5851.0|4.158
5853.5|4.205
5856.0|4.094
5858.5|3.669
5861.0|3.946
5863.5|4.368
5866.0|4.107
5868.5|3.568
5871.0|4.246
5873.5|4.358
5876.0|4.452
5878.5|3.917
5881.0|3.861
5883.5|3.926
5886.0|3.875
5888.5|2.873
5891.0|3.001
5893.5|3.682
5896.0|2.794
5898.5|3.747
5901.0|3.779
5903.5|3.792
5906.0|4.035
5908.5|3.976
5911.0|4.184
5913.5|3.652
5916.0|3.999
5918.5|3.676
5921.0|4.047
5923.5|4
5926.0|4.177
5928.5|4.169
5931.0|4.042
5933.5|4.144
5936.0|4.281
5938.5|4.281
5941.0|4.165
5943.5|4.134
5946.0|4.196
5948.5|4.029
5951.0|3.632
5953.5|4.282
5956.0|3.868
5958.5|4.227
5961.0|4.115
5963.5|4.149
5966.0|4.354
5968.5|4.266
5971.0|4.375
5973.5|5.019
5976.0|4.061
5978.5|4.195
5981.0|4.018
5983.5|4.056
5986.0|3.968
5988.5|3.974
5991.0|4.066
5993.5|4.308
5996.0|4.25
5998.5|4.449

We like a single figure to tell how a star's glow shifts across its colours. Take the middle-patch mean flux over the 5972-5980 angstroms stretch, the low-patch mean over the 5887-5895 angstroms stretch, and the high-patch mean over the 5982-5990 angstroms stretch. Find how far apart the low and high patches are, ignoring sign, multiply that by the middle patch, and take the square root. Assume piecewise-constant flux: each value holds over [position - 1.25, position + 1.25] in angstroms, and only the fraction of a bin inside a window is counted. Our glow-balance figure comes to 1.9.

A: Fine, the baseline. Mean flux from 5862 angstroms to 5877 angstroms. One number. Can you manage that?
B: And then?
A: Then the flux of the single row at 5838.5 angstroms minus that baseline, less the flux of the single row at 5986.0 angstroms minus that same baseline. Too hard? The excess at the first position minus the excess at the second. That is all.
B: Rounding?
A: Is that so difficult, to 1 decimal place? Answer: 0.7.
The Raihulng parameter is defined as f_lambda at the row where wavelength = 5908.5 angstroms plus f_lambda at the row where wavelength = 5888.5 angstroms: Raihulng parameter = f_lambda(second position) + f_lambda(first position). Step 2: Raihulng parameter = 6.8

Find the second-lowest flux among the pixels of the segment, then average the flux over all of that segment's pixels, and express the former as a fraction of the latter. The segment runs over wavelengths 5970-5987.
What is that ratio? 0.947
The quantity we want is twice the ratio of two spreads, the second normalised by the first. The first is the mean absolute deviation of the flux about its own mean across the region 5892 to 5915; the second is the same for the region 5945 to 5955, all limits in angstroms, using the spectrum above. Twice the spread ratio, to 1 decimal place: 1.7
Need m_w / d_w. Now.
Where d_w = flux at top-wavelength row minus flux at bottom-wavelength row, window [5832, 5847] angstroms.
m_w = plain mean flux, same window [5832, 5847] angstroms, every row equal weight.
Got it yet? 64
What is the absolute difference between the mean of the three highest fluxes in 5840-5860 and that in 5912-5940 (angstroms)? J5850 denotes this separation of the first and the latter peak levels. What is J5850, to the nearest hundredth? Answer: 0.11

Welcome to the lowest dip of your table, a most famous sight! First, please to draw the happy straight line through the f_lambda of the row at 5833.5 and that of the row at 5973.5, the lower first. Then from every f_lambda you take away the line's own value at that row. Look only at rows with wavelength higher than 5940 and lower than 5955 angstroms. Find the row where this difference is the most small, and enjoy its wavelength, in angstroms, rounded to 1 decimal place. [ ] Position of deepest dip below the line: 5951.0 angstroms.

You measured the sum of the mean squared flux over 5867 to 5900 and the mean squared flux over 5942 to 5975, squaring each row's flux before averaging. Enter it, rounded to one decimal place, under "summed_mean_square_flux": 31.8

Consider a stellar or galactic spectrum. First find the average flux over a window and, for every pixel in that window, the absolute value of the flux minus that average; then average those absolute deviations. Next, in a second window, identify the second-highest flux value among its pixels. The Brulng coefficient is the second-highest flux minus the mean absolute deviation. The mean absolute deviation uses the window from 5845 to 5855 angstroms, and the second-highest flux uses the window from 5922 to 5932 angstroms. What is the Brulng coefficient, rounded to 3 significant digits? 4.10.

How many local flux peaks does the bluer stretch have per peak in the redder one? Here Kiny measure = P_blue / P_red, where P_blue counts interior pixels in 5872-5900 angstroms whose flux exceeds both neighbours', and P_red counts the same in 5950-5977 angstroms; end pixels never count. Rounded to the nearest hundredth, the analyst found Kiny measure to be 0.75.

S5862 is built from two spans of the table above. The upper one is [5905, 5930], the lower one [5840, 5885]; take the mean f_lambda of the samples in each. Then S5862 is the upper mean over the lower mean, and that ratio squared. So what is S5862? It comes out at 0.95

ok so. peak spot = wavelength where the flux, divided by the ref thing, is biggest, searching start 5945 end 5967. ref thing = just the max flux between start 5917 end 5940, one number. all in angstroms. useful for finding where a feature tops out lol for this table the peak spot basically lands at 5966.0 angstroms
